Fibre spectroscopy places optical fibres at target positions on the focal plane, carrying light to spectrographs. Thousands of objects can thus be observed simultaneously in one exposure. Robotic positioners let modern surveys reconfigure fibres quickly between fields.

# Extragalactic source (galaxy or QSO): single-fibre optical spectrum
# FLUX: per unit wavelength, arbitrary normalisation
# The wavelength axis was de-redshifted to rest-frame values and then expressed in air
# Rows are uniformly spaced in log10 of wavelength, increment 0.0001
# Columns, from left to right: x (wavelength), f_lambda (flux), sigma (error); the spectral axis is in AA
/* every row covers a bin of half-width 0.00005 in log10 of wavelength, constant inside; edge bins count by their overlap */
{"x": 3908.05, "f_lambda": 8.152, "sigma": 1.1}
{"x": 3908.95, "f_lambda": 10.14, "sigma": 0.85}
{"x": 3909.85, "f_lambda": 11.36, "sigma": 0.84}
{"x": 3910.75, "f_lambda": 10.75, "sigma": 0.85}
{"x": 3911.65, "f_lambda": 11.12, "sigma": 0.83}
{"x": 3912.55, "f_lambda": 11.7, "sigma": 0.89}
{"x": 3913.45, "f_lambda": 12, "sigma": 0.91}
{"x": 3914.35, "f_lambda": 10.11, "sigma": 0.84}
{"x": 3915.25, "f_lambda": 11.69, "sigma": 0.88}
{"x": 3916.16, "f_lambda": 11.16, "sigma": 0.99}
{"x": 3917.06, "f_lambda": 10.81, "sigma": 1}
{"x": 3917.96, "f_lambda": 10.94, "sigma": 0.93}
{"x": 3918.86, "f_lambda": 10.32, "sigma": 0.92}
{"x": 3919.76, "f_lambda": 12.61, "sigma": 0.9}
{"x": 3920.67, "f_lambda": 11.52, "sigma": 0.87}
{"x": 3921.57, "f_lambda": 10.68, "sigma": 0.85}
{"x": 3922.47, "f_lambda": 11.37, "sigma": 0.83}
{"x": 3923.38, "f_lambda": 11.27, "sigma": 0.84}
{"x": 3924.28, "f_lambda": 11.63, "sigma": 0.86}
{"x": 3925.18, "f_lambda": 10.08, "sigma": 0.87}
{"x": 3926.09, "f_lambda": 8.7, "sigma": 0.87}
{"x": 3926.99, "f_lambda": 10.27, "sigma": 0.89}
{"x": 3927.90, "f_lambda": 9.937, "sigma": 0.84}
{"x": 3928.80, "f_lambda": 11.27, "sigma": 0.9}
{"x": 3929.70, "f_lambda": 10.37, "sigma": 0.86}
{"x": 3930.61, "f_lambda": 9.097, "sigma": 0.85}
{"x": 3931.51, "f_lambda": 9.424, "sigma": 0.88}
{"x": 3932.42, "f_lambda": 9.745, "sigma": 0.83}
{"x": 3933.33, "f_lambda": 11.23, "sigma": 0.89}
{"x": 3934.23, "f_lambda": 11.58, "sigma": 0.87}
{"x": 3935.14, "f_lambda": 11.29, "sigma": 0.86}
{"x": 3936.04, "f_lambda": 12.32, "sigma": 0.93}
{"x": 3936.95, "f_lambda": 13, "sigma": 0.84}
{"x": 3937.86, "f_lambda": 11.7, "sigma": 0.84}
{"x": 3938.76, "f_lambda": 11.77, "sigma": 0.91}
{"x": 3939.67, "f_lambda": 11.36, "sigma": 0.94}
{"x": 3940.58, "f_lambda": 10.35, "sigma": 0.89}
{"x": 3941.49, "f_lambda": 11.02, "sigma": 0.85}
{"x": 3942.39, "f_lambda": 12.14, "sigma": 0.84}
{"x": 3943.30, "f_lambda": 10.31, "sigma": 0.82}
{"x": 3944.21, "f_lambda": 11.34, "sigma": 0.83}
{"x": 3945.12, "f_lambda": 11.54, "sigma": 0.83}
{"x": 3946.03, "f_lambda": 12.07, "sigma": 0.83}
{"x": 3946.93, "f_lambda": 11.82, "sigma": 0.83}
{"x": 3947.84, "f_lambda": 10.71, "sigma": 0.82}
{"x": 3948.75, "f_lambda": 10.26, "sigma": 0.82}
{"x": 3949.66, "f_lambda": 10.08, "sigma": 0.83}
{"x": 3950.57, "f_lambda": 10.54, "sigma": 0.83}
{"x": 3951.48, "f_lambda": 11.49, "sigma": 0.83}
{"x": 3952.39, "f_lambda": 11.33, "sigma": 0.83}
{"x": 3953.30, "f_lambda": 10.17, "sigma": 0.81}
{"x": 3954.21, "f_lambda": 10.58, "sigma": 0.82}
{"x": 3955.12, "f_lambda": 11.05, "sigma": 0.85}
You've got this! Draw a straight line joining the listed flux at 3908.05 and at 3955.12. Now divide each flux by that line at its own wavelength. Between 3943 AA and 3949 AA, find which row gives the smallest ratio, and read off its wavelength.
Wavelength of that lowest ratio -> 3948.75 AA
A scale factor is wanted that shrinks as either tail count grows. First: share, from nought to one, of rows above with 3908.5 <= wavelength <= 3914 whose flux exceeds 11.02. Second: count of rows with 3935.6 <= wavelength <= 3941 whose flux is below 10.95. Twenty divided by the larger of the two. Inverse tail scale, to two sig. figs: 20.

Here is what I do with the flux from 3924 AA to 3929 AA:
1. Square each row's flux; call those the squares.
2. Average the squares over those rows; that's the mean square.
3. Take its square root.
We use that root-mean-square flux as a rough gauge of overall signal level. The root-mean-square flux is 10.4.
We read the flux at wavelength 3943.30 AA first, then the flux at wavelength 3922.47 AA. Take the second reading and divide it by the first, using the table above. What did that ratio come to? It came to 1.10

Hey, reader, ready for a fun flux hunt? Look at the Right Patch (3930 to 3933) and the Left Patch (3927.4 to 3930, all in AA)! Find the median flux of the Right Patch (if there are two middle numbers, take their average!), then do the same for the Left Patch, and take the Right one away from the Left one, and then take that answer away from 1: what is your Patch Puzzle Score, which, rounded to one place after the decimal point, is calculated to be 0.1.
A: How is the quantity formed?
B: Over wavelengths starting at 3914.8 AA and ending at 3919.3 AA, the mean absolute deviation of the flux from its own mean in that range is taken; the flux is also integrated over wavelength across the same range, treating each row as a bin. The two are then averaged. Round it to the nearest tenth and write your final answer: 24.9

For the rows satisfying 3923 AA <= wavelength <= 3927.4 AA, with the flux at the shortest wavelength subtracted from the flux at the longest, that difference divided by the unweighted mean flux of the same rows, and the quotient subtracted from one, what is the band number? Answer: 1.10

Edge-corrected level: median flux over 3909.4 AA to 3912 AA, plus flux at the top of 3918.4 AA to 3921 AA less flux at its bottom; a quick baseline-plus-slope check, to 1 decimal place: 12.3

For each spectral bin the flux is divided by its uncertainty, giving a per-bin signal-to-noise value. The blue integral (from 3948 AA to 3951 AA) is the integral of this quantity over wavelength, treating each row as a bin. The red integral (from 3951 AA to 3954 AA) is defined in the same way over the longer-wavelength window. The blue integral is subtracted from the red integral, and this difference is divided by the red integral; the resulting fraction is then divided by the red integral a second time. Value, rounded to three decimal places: 0.002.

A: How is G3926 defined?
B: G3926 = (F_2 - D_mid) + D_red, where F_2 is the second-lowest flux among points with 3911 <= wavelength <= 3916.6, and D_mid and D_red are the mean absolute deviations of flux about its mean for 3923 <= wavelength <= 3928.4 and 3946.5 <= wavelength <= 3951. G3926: 10.8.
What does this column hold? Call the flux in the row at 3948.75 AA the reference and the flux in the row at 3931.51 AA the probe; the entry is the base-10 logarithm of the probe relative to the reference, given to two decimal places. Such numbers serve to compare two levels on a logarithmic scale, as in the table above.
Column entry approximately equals -0.04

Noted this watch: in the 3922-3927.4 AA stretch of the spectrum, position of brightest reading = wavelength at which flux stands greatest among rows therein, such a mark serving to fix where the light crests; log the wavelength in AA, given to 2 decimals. 3924.28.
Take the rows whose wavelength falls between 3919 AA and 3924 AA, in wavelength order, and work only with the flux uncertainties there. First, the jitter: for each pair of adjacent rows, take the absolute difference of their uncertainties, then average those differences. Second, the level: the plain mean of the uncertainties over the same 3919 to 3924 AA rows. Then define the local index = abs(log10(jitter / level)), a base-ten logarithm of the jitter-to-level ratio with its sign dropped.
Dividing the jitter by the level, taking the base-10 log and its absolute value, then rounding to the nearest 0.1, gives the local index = 1.6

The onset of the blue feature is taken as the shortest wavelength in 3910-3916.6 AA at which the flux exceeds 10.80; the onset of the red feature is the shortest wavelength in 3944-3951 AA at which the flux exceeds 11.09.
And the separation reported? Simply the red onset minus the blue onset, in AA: 32.6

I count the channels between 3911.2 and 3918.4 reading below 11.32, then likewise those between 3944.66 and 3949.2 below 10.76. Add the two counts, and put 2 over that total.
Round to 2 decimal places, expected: 0.29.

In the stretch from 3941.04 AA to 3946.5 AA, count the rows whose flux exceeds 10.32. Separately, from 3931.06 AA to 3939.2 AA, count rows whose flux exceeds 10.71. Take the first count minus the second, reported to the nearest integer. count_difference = -2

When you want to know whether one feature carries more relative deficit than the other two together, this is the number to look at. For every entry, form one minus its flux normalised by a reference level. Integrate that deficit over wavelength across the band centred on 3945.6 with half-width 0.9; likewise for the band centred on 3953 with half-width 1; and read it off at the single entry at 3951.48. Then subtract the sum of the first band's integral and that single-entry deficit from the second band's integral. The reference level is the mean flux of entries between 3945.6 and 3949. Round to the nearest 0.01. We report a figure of 0.20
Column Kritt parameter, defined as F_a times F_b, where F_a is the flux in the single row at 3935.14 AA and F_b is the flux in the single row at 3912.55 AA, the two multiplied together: 132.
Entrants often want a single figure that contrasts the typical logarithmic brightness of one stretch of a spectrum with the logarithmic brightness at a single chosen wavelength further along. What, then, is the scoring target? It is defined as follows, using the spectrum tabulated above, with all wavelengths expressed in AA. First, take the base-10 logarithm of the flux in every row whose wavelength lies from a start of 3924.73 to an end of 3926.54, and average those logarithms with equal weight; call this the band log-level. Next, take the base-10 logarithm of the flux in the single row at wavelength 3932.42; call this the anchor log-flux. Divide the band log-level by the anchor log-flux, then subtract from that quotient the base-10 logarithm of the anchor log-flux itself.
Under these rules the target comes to 0.99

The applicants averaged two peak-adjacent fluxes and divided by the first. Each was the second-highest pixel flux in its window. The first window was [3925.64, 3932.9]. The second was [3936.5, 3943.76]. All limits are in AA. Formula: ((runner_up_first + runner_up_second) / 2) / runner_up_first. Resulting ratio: 1.09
